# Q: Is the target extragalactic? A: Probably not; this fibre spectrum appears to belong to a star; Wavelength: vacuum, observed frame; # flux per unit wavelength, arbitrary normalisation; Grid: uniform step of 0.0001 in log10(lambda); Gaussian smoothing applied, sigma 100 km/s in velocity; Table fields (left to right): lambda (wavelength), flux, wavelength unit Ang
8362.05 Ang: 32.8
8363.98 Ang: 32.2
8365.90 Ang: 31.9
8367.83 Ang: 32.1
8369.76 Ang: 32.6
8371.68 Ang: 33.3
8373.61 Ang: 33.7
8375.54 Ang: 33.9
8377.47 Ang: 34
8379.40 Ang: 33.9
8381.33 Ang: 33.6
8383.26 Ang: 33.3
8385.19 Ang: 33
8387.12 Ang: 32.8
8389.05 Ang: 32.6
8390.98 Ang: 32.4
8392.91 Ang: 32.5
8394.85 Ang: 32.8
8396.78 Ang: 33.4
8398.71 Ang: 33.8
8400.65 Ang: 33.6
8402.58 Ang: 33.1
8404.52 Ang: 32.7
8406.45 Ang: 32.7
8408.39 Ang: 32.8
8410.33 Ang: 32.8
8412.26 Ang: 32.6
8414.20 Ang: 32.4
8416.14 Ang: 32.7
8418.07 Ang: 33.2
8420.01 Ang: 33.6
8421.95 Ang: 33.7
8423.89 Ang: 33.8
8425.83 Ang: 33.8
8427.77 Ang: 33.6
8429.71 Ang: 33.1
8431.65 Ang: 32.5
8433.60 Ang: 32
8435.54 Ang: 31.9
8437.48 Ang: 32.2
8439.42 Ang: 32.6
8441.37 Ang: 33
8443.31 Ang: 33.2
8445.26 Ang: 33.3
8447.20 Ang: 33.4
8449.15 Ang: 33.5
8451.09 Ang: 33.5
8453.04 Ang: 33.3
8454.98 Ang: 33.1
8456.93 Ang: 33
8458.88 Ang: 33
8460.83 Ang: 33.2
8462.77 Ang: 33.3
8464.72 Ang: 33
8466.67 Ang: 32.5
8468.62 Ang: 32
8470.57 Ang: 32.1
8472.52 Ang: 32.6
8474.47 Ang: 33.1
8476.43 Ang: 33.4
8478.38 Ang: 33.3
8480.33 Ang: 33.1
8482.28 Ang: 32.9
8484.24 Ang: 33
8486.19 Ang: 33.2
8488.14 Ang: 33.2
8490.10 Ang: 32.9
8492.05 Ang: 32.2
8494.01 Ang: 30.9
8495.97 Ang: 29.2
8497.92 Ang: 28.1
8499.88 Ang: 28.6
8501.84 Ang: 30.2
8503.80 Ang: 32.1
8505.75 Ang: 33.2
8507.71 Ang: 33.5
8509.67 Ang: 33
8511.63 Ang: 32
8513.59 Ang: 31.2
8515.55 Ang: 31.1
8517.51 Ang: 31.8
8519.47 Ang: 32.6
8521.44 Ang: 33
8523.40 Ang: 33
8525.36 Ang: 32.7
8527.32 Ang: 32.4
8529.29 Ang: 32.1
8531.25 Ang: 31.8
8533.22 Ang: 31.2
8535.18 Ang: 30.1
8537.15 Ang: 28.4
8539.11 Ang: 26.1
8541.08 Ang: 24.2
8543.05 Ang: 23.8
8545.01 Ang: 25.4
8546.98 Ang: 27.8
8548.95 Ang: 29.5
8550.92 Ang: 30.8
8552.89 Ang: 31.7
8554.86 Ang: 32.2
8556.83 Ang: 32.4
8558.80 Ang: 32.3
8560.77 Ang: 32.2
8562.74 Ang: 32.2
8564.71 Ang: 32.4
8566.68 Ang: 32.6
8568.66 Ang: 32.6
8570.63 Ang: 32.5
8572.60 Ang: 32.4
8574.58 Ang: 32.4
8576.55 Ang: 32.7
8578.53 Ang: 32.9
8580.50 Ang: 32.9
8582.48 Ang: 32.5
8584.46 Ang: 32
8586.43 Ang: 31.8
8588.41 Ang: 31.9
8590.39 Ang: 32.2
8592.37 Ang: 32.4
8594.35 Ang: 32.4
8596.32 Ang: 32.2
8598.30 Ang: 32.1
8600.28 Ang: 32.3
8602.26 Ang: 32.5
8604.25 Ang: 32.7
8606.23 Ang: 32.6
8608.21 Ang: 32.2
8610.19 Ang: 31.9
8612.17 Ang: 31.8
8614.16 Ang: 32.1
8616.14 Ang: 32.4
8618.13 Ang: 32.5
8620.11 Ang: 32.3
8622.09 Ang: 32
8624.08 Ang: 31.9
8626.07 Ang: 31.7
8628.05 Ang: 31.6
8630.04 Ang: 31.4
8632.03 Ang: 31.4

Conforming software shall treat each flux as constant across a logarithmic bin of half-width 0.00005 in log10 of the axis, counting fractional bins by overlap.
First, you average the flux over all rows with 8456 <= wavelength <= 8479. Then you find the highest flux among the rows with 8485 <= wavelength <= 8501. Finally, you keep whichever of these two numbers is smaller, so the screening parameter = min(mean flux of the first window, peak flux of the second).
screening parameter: 32.9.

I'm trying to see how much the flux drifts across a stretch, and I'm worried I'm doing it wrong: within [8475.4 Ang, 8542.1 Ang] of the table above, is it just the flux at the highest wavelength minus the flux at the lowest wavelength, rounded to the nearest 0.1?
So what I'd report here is -9.2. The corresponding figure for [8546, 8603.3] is 4.7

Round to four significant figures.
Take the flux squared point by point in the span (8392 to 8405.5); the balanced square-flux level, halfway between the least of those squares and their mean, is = 1077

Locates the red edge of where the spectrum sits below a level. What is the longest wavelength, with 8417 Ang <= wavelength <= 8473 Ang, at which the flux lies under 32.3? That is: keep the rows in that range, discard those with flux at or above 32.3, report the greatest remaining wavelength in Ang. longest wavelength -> 8470.57 Ang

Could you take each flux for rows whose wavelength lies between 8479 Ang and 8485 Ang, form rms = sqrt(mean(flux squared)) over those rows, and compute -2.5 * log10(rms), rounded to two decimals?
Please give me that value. -3.80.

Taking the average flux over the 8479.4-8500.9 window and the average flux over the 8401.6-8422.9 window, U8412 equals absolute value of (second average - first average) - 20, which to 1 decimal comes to -18.6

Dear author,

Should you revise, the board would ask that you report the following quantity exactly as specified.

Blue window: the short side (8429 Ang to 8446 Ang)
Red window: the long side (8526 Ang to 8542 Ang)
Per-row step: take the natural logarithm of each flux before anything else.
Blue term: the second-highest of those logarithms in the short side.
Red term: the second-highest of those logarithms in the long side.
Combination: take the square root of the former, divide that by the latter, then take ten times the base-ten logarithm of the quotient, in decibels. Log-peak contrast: -2.68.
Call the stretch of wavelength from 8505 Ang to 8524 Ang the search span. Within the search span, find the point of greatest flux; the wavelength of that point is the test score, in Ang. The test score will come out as 8507.71 Ang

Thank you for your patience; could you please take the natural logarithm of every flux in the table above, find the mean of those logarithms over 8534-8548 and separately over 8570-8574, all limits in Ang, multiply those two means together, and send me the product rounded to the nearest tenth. 11.4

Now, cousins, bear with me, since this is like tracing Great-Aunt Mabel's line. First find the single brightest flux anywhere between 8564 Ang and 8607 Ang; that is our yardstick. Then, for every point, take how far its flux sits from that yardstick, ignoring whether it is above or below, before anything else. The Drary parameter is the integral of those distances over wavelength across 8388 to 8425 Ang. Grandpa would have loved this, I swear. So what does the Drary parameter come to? 15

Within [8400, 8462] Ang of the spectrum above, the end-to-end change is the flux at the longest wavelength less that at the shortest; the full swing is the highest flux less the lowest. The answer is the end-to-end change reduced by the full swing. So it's -2.3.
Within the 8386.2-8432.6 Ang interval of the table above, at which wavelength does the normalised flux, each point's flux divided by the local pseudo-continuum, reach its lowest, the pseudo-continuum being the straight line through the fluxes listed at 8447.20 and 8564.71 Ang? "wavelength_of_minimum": 8390.98 Ang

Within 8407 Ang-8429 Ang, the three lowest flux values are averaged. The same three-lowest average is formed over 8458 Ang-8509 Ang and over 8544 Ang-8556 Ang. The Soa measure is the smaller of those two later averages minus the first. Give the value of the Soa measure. -5.0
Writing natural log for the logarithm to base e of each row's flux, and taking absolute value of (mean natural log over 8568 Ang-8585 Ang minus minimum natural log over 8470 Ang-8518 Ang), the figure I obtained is 0.15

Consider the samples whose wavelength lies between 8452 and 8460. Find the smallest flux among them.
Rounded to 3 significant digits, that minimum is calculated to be 33.0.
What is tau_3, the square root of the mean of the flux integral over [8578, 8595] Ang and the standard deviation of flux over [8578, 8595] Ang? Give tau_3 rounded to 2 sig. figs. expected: 17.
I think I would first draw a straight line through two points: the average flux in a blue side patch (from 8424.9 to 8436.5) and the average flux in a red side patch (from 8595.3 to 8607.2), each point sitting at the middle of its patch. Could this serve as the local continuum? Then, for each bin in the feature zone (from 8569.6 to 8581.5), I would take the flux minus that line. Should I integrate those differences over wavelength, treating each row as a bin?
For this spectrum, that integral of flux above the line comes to 2.0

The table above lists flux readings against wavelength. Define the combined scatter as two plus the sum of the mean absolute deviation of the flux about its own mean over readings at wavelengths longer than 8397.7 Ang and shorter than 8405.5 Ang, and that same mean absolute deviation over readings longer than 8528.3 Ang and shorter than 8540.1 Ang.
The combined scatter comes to 4.20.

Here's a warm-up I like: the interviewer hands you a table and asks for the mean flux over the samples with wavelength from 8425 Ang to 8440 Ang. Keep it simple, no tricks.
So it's 32.7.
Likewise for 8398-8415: 32.9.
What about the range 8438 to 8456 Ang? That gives 33.2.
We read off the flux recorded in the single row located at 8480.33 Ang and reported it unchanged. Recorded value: 33.1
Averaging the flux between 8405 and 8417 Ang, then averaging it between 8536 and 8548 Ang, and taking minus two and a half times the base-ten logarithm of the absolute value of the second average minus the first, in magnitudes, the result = -2.1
